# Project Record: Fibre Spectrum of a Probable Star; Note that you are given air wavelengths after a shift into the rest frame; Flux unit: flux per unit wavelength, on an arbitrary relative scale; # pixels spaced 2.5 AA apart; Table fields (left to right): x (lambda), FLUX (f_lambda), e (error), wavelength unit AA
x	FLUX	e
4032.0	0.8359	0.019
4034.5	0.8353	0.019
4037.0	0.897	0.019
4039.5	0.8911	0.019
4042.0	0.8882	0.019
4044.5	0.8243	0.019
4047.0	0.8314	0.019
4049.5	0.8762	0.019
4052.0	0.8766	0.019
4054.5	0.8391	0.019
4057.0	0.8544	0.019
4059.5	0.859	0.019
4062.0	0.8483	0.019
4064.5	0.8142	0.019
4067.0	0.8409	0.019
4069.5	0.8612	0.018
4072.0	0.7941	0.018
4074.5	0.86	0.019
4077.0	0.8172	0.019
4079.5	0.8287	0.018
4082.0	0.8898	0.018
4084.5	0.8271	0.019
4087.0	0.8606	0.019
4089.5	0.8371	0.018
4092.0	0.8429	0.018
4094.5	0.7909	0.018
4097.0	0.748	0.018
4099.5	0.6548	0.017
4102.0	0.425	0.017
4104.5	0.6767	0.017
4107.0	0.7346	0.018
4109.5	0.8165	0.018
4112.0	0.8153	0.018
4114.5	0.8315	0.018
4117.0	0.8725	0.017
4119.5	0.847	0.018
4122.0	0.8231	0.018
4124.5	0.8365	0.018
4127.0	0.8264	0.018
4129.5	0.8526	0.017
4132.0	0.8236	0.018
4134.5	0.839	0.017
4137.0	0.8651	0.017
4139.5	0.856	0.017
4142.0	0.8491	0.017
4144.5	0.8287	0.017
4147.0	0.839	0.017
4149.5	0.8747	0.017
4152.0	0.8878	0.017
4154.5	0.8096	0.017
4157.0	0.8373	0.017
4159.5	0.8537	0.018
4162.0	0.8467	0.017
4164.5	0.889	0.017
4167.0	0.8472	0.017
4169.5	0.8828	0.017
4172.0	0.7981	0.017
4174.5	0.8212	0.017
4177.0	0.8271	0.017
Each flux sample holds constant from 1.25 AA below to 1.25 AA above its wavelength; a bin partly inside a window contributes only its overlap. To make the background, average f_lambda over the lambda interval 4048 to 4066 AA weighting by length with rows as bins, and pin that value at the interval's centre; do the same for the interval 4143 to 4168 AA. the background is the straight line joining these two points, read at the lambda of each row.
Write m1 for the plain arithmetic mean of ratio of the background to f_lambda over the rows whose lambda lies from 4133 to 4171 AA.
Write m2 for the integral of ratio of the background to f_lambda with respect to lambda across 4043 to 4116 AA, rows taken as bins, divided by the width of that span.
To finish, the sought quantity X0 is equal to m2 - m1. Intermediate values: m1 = 1.00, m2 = 1.08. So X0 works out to 0.08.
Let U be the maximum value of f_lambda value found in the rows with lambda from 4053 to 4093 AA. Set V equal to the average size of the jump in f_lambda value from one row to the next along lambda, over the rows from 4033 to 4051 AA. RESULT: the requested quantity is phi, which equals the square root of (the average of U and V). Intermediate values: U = 0.8898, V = 0.031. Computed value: 0.679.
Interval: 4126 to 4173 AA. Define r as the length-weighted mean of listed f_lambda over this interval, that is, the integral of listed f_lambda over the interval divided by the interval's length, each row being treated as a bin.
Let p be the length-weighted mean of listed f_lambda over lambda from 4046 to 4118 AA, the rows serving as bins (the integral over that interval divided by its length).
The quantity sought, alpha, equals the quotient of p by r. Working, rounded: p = 0.807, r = 0.848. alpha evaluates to 0.95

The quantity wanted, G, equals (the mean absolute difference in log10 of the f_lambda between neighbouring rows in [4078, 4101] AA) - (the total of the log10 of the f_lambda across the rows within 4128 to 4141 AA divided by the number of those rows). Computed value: 0.098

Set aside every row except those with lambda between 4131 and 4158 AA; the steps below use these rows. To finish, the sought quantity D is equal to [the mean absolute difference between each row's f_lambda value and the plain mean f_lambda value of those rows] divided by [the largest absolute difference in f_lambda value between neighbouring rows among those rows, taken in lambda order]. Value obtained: 0.23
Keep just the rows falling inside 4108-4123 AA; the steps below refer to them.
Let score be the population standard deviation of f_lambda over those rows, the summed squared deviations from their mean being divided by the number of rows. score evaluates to 0.0201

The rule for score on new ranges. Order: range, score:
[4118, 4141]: 0.0143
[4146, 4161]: 0.0257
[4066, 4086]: 0.0280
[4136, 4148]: 0.0127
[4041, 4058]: 0.0232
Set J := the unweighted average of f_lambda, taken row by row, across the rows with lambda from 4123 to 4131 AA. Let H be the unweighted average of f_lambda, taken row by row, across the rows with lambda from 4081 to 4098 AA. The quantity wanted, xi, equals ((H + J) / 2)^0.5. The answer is 0.913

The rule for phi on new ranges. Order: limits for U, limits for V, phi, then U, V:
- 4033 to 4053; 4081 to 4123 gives 0.694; 0.897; 0.065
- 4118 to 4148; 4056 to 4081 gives 0.670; 0.8651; 0.032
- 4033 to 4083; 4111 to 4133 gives 0.678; 0.897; 0.023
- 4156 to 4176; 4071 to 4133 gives 0.687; 0.889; 0.054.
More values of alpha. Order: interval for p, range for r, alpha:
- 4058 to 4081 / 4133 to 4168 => 0.98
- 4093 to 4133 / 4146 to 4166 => 0.90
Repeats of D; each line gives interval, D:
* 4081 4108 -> 0.38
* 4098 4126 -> 0.39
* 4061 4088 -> 0.32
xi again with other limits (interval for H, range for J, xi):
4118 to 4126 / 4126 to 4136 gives 0.914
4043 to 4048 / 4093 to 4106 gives 0.862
